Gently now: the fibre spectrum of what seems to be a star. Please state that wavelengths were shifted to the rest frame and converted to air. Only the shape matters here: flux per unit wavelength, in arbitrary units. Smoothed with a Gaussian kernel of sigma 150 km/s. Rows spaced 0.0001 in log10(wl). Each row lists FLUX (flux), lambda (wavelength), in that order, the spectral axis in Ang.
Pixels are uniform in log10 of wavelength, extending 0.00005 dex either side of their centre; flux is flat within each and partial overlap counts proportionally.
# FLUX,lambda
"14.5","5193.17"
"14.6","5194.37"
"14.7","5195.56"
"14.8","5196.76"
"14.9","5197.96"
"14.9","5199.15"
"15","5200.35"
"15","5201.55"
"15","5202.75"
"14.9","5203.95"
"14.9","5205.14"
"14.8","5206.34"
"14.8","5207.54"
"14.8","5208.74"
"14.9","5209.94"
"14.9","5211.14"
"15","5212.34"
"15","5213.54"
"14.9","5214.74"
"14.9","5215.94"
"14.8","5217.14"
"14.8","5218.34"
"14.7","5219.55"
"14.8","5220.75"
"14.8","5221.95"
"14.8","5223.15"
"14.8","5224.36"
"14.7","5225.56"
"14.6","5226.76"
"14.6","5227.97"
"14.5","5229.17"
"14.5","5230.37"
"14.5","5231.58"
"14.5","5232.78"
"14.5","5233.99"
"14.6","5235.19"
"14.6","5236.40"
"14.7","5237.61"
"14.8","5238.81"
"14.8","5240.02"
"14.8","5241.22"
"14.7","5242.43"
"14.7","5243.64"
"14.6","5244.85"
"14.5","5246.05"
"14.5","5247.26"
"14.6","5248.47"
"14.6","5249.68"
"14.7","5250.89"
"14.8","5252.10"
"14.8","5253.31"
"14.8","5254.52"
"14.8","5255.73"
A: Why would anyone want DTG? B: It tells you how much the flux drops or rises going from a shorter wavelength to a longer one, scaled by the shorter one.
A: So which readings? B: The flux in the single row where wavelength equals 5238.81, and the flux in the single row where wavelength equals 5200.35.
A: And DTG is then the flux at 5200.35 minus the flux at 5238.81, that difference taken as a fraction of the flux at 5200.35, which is 0.013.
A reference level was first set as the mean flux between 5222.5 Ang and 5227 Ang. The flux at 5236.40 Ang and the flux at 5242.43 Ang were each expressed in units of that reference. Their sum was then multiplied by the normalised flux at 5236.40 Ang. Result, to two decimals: 1.97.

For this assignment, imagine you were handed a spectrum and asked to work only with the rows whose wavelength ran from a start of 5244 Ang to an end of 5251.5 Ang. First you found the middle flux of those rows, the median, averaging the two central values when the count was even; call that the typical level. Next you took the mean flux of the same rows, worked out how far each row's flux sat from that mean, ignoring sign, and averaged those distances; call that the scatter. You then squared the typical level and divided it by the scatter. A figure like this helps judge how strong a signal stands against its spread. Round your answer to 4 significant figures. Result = 3837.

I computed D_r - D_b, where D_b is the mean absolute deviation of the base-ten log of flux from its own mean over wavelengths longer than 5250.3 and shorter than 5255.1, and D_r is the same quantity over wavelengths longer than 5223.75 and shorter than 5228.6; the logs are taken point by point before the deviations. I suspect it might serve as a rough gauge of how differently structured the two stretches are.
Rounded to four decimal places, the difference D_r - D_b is 0.0011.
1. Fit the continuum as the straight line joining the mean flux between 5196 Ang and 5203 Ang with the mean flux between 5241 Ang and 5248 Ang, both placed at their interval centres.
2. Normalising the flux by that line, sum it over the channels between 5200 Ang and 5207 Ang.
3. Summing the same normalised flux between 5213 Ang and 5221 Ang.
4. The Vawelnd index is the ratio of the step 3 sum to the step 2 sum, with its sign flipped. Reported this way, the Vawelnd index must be -1.17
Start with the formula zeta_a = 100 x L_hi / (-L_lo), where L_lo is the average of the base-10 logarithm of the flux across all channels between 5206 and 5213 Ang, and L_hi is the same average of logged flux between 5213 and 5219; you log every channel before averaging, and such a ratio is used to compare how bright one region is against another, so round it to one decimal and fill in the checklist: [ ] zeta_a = -100.0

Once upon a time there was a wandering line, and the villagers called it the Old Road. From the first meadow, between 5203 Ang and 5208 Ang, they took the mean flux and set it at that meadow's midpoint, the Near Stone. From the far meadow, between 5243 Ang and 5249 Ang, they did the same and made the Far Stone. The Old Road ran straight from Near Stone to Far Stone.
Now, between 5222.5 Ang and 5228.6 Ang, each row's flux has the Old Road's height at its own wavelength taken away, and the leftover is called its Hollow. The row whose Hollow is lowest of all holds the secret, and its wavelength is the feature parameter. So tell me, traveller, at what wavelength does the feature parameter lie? 5226.76 Ang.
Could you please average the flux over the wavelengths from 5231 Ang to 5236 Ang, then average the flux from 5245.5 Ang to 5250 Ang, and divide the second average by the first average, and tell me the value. 1.00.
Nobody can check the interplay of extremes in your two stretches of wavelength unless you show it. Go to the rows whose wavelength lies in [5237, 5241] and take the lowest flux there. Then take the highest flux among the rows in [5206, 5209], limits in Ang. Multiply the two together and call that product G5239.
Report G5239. 218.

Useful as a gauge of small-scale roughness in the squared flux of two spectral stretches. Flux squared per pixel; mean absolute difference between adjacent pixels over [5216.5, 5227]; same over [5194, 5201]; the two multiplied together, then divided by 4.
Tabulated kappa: 0.87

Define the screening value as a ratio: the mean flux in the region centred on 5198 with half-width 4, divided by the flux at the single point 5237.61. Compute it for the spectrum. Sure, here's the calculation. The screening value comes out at 1.01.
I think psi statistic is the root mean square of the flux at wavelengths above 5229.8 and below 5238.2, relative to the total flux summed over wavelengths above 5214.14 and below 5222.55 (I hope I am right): 0.140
